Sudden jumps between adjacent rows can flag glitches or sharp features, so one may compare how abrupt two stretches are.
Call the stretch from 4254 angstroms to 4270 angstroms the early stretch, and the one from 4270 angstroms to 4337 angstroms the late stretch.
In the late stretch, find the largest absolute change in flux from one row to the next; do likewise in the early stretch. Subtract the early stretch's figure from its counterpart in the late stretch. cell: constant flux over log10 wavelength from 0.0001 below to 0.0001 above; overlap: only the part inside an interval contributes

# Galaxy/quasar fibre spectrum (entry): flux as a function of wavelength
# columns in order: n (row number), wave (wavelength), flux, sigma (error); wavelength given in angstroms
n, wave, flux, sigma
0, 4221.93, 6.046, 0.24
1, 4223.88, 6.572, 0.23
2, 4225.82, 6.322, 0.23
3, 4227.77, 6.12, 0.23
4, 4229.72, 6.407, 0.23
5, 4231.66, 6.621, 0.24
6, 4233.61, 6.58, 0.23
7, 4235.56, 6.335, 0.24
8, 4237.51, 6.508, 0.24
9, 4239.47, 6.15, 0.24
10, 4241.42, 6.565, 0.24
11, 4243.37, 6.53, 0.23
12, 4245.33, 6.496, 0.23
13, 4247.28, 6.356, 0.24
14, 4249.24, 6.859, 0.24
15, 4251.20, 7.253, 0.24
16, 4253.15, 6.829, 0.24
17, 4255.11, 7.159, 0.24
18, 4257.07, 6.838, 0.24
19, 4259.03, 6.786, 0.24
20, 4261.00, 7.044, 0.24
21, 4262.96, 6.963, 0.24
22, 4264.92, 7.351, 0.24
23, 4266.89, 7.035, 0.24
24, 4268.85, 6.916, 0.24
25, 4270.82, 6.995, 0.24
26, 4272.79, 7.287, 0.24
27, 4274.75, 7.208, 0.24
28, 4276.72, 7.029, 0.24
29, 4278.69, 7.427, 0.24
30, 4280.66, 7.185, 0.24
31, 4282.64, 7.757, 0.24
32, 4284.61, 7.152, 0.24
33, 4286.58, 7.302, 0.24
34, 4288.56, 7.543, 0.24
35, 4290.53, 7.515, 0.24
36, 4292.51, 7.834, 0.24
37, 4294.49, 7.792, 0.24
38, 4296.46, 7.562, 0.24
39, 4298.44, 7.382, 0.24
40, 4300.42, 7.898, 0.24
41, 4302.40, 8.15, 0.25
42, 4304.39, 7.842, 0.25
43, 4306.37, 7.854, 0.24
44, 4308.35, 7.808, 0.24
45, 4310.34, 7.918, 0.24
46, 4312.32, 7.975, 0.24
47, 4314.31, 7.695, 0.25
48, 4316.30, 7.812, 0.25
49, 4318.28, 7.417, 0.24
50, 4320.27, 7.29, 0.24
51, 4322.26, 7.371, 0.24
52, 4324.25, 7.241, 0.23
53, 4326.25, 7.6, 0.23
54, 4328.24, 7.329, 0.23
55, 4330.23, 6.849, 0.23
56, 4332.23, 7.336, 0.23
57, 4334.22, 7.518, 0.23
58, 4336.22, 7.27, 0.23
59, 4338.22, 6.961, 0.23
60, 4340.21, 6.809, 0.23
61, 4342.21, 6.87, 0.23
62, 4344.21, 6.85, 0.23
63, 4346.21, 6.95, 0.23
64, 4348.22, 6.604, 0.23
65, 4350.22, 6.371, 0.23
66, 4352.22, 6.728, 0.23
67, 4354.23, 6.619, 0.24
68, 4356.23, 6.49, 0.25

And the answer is 0.22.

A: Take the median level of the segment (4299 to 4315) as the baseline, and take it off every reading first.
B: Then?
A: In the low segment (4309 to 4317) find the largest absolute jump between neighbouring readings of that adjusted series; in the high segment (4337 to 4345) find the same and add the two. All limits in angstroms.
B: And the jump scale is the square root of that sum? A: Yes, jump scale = 0.66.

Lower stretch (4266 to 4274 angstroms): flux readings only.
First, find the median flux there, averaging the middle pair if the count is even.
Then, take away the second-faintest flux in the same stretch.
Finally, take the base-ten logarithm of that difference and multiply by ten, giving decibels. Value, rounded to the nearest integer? -17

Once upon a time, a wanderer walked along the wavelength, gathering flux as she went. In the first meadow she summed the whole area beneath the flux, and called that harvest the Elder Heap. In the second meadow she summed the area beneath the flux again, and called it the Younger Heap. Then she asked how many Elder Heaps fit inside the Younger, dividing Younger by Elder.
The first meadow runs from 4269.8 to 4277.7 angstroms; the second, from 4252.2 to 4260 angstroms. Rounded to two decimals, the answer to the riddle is 0.96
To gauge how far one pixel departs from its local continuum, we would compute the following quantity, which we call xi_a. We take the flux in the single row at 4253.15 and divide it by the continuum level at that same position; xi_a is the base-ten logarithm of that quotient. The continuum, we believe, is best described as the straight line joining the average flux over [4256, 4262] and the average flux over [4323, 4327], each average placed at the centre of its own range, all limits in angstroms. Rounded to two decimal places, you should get 0.00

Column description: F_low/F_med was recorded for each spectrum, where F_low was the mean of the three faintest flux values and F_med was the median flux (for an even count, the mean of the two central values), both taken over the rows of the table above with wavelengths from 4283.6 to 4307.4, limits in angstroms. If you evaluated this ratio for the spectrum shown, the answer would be 0.95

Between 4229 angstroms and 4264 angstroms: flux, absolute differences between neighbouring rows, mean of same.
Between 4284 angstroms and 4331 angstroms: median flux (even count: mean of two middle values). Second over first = 32.1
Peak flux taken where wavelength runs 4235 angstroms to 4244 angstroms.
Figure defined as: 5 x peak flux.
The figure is 32.8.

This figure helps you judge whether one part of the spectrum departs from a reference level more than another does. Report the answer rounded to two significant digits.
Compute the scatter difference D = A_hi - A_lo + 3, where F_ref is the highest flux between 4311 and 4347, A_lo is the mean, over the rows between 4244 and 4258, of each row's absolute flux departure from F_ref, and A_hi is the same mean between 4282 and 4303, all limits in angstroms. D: 2.2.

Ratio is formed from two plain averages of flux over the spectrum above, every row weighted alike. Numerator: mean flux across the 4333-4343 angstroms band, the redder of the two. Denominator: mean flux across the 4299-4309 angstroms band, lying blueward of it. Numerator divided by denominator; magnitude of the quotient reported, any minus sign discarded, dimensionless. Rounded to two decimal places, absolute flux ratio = 0.90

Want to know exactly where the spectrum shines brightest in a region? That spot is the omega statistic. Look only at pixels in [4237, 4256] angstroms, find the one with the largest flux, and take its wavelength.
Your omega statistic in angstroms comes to 4251.20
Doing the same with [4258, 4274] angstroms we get 4264.92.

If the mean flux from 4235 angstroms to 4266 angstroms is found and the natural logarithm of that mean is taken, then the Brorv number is 1.91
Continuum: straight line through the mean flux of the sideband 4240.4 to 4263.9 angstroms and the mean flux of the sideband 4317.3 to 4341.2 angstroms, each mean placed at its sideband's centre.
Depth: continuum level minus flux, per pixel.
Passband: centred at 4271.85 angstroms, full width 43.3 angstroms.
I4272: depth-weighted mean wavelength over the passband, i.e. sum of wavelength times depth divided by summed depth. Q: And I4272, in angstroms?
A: 4277.4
